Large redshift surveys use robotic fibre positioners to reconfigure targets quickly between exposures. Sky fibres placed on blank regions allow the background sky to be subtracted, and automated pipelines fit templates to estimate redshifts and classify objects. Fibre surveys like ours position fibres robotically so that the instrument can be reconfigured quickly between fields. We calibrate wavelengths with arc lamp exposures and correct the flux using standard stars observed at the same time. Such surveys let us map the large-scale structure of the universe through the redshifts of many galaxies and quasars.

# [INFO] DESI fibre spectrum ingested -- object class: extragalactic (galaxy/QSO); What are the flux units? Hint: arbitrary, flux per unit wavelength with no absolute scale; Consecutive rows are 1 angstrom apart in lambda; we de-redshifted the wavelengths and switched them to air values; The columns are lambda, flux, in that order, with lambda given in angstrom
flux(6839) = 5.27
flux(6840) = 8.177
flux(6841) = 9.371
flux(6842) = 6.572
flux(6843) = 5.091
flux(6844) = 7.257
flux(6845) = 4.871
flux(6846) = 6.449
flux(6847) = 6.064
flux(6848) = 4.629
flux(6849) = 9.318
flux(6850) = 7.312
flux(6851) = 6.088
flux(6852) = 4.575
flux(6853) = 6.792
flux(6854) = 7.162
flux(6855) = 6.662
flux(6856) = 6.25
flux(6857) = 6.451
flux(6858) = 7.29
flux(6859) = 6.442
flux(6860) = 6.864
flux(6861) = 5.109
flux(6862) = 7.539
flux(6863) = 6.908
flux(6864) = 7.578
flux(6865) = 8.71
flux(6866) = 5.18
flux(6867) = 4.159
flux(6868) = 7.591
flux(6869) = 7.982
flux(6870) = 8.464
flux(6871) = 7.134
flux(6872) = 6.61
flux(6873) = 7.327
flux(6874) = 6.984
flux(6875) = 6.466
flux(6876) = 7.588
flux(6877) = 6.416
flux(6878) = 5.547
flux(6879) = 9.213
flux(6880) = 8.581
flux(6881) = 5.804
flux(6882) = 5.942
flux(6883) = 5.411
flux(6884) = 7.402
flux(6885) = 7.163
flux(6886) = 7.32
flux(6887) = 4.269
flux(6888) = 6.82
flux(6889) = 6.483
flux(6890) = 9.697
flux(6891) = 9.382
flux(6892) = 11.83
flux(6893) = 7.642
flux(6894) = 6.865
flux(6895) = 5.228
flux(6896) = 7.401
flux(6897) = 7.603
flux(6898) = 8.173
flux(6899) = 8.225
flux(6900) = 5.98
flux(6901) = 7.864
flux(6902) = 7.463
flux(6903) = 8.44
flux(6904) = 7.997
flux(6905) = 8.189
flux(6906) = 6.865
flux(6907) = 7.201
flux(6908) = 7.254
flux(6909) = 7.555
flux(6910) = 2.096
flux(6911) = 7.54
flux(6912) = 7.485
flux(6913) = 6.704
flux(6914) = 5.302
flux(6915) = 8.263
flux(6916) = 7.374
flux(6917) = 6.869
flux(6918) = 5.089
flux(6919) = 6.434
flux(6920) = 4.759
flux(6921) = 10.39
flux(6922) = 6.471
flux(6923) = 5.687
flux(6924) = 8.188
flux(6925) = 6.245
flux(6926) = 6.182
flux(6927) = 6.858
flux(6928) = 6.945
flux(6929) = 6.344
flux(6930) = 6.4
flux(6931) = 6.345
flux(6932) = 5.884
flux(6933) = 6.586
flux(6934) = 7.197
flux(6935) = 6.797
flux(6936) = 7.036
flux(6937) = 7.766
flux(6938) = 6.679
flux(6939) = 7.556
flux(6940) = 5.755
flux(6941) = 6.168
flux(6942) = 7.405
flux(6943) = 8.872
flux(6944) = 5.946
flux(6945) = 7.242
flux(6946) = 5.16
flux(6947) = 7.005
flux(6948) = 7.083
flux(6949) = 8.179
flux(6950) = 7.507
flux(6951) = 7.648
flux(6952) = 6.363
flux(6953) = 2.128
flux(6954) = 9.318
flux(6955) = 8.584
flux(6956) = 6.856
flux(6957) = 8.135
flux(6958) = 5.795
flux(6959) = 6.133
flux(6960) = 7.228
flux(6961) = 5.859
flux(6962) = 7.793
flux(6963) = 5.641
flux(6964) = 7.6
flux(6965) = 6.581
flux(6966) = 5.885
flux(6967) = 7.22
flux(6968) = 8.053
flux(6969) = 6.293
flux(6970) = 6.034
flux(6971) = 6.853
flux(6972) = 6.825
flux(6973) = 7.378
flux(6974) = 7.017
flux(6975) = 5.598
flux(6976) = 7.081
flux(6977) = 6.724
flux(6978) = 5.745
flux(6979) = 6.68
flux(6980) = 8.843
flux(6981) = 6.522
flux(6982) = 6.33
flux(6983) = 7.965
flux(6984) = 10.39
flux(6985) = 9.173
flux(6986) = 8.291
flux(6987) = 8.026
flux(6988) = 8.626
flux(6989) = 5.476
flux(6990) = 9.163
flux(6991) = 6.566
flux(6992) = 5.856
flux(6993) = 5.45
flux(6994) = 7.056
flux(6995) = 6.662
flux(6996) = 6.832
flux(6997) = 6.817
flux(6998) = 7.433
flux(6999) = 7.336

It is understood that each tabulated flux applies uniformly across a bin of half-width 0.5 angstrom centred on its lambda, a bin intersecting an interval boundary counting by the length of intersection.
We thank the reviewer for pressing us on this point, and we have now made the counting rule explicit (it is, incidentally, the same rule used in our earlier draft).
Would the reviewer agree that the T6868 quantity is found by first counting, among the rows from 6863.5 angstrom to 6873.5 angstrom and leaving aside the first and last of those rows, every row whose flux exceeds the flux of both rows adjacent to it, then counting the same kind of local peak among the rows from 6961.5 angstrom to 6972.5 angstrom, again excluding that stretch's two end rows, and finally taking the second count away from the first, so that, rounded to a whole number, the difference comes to -1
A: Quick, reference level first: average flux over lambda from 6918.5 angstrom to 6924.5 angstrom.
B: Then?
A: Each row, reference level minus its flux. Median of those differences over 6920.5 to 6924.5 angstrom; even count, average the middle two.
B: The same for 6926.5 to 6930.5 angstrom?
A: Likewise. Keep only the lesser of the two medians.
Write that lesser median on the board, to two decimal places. -0.34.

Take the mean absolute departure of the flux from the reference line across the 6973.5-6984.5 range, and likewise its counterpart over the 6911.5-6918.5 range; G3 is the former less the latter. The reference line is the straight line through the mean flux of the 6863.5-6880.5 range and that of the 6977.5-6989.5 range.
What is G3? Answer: 0.31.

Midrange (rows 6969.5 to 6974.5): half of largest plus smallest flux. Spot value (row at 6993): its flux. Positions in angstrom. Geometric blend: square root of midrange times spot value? 6.05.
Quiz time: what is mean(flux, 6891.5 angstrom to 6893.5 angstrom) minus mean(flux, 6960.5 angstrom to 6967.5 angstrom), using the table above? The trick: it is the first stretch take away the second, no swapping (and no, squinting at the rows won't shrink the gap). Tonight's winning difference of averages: 3.1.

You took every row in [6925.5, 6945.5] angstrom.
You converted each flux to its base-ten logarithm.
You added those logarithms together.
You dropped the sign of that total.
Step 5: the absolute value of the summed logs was 17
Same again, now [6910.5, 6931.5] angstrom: 17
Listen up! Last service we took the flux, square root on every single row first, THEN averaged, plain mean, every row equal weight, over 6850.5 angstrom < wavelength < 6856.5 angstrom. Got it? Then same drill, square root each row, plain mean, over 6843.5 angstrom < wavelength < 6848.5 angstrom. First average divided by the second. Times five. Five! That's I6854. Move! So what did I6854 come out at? 5.2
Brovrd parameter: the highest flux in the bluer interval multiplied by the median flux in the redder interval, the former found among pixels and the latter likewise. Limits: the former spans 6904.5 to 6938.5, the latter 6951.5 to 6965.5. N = 70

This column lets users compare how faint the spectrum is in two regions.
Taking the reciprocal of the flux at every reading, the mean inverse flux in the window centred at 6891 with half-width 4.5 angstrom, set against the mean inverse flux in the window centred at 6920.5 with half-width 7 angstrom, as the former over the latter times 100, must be 93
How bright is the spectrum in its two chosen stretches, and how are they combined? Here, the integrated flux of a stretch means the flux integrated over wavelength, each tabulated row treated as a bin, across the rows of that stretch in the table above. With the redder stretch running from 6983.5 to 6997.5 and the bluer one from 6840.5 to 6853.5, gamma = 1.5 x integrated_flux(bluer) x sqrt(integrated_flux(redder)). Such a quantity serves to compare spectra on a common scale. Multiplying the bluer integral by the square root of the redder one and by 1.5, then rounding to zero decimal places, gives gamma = 1293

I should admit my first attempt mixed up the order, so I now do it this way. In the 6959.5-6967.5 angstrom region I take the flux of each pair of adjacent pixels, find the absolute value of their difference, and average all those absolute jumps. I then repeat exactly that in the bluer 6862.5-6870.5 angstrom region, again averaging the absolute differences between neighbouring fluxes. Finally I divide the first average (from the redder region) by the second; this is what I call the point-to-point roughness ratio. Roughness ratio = 1.0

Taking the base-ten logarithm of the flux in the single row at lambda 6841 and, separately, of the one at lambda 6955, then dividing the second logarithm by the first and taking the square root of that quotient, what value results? 0.98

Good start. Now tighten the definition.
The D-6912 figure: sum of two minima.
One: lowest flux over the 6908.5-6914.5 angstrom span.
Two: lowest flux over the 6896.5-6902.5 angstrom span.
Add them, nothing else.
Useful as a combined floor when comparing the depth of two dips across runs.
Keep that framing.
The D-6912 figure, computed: 8.1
